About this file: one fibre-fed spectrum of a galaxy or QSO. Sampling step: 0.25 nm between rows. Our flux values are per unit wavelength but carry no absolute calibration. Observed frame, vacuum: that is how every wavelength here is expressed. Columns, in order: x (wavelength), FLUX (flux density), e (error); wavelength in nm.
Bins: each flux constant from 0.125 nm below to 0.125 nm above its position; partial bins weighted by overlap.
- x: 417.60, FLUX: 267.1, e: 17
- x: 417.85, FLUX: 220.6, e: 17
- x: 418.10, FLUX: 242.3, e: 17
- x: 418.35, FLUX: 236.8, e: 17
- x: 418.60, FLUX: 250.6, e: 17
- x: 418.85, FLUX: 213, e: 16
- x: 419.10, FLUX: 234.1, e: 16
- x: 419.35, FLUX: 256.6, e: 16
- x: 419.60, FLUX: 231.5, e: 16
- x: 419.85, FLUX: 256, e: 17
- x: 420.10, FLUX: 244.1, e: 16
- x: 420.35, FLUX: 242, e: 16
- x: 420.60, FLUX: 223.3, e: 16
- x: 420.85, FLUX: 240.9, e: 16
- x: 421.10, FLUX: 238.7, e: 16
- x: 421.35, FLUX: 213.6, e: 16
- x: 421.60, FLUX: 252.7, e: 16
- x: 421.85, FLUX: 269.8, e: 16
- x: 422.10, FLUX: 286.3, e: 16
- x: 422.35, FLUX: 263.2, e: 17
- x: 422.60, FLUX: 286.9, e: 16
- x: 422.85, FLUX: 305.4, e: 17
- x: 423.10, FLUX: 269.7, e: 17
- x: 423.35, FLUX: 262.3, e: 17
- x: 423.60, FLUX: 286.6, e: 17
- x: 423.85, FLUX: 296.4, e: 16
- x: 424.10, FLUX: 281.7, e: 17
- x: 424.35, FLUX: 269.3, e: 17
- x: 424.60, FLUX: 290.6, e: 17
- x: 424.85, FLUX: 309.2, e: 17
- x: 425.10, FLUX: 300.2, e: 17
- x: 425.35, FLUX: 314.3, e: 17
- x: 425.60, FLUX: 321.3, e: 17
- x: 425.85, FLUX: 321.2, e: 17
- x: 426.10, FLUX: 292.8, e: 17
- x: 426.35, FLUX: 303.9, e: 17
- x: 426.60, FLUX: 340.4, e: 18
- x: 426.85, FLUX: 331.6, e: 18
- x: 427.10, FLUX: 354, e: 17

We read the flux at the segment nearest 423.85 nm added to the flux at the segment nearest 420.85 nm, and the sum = 537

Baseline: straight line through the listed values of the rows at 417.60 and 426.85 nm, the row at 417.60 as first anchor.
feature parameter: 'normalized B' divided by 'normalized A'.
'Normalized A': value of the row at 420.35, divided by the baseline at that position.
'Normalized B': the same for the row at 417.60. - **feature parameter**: 1.18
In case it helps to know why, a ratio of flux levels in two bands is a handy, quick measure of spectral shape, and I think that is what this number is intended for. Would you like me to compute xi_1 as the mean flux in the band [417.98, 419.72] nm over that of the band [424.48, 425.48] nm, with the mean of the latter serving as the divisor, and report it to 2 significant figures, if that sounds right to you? 0.78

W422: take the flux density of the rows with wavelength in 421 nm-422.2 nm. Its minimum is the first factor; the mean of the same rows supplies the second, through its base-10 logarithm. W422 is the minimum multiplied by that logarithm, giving 513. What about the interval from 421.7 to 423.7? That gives 641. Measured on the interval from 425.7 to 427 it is 733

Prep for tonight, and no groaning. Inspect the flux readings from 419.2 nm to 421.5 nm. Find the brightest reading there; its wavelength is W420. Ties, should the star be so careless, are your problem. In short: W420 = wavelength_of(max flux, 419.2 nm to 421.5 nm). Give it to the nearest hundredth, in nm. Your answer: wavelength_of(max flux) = 419.35 nm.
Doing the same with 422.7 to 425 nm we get 424.85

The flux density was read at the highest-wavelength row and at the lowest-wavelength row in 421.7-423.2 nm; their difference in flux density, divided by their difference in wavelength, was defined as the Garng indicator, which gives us 0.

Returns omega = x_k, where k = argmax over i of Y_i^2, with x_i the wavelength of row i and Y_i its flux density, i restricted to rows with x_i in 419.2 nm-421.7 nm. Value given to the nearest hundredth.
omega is 419.35 nm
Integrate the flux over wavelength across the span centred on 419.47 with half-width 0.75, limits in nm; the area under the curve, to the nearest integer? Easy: 359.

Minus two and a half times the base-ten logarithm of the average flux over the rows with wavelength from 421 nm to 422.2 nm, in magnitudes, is -6.00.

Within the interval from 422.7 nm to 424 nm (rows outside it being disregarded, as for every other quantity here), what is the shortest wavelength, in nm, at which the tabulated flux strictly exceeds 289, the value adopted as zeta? 422.85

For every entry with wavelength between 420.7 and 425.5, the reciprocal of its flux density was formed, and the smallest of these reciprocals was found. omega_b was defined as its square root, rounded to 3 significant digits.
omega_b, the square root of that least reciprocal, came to 0.0564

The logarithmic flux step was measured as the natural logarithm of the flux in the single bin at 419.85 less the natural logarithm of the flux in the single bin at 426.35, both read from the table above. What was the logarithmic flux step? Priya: -0.17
